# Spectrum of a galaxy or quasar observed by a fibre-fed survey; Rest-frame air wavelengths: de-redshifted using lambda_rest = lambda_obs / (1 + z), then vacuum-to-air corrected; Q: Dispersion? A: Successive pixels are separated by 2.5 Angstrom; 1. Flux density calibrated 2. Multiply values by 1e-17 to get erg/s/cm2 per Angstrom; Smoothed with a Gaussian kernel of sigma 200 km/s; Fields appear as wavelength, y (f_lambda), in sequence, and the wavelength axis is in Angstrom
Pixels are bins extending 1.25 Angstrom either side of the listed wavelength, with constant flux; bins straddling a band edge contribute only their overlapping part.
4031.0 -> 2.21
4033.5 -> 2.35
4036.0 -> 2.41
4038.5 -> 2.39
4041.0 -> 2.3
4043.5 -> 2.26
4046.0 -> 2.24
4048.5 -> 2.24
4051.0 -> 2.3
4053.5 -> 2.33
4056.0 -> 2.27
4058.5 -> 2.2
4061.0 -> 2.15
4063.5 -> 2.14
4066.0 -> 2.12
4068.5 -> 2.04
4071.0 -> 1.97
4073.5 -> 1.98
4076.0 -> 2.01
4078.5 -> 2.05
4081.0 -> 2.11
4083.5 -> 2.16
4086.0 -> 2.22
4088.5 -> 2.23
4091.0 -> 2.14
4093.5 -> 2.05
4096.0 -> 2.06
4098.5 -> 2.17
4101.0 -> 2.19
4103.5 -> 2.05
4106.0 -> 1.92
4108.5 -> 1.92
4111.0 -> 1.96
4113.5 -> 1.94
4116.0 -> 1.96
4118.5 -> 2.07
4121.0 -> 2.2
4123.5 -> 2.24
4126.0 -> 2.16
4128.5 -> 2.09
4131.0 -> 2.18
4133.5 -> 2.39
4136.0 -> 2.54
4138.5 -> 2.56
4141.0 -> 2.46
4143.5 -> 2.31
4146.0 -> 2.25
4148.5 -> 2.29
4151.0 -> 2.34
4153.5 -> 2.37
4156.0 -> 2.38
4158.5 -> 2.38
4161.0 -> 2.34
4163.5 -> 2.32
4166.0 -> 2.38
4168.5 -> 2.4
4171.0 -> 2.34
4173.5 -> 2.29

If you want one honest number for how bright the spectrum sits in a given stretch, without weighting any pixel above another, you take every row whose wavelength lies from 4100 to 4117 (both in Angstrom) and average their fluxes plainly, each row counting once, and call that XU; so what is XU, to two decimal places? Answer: 1.99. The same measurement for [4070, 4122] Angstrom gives 2.06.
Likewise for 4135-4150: 2.40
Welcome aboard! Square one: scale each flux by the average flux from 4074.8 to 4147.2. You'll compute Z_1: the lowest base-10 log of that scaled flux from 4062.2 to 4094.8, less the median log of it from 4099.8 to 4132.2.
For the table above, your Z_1 -0.022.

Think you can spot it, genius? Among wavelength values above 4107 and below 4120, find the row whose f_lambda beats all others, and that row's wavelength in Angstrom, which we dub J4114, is 4118.5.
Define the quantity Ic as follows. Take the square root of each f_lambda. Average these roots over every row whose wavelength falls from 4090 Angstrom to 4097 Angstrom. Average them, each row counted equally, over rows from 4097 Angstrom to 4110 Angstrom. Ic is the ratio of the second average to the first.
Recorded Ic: 0.99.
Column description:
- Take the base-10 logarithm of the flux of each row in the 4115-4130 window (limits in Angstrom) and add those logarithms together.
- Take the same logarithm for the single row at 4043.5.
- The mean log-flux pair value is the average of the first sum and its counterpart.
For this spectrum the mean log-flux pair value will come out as 1.15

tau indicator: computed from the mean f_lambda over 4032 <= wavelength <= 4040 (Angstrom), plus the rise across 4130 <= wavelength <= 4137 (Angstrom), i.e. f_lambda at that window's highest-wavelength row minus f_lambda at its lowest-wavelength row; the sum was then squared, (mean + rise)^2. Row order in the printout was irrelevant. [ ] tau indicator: 7.5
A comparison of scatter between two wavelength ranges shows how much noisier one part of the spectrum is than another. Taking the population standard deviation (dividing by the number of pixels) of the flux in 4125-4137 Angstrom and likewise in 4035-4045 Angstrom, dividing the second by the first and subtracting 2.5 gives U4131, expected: -2.1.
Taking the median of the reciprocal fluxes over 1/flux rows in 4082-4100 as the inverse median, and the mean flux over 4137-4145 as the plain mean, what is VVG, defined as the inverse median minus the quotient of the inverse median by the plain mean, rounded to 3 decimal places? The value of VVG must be 0.273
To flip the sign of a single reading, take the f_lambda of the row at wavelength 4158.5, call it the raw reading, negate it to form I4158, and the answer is -2.38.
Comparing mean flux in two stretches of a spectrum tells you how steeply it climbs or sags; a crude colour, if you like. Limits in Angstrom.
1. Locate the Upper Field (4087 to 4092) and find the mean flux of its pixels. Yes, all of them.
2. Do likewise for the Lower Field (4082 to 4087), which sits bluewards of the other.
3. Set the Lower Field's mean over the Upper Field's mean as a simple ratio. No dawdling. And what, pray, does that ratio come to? 1.00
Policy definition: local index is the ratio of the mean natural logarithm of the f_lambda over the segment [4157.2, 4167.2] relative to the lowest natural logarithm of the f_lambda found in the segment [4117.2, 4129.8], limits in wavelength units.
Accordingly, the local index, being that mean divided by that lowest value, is 1.18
